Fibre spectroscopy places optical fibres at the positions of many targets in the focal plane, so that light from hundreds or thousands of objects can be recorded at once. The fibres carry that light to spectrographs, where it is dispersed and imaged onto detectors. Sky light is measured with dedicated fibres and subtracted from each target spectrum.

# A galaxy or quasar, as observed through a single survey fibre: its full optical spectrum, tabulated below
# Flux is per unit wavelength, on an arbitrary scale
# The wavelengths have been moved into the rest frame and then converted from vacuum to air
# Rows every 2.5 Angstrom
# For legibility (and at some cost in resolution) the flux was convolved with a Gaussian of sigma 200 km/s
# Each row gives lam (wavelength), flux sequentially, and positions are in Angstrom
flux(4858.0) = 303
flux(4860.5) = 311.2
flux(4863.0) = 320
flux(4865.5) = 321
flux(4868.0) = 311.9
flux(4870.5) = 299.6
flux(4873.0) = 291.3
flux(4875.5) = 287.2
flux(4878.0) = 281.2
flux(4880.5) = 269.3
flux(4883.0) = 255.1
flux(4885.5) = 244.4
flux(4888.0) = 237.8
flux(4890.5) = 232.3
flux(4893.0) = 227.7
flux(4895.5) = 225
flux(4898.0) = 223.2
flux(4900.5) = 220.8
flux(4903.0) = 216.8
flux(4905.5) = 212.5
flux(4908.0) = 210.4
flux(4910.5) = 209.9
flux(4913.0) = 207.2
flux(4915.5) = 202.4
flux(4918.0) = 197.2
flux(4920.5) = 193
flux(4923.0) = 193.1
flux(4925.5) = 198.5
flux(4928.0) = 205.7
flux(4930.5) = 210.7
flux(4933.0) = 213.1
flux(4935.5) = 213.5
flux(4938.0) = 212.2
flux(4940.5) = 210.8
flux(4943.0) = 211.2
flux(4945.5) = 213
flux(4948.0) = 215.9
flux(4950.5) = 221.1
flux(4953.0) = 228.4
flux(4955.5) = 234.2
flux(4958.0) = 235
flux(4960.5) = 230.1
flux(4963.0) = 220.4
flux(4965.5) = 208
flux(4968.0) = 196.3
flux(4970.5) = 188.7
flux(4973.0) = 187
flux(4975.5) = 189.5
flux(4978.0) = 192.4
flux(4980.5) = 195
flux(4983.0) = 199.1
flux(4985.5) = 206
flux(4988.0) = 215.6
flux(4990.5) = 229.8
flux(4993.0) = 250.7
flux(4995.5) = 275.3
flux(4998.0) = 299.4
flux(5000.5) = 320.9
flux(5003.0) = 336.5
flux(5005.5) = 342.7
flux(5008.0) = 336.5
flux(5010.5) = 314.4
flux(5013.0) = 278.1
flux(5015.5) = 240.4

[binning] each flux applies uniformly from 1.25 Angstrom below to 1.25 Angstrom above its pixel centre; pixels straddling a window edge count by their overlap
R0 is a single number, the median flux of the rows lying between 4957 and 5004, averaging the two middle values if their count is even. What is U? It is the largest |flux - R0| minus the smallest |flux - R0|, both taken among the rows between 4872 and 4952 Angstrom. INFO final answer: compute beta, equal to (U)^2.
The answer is 5685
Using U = 75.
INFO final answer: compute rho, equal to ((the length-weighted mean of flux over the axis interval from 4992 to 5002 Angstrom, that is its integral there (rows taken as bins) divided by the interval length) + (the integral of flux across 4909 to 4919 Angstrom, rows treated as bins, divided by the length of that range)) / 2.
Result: 247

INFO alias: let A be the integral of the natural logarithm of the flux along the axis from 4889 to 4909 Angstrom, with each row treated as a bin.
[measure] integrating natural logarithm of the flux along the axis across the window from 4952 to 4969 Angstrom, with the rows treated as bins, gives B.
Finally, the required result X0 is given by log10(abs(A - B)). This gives 1.2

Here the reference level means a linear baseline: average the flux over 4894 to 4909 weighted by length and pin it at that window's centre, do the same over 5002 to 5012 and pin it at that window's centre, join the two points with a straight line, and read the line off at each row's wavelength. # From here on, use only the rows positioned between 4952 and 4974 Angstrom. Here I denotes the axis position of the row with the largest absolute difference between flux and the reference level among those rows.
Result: 4973.0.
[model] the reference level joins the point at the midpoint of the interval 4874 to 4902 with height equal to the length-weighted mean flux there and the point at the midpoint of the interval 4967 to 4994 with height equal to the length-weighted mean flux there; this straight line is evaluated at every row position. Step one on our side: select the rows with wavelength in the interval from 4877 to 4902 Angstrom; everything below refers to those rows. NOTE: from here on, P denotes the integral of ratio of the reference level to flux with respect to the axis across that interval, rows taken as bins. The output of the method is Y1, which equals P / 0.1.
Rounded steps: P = 25.6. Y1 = 256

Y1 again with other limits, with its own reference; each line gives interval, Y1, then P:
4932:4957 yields 254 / 25.4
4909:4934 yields 285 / 28.5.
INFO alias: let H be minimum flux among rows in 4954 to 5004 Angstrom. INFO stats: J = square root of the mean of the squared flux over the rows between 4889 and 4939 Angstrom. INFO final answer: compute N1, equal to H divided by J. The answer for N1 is 0.88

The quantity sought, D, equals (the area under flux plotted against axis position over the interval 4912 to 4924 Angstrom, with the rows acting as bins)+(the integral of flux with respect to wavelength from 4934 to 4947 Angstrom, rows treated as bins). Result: 5141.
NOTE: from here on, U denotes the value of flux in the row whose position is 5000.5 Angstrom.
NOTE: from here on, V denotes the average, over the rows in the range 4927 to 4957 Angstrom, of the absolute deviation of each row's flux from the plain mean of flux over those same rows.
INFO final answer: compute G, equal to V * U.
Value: 1943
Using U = 320.9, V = 6.1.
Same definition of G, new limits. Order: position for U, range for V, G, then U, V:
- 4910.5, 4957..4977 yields 3463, 209.9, 16.5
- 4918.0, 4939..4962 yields 1707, 197.2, 8.7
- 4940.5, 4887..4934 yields 2148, 210.8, 10.2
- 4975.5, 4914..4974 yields 2051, 189.5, 10.8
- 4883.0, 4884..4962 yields 2702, 255.1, 10.6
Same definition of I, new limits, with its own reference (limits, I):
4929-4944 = 4943.0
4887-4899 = 4888.0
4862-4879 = 4863.0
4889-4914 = 4890.5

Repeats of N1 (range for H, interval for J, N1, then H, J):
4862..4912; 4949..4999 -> 0.95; 209.9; 222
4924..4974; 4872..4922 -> 0.80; 187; 234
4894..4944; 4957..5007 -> 0.80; 193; 241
